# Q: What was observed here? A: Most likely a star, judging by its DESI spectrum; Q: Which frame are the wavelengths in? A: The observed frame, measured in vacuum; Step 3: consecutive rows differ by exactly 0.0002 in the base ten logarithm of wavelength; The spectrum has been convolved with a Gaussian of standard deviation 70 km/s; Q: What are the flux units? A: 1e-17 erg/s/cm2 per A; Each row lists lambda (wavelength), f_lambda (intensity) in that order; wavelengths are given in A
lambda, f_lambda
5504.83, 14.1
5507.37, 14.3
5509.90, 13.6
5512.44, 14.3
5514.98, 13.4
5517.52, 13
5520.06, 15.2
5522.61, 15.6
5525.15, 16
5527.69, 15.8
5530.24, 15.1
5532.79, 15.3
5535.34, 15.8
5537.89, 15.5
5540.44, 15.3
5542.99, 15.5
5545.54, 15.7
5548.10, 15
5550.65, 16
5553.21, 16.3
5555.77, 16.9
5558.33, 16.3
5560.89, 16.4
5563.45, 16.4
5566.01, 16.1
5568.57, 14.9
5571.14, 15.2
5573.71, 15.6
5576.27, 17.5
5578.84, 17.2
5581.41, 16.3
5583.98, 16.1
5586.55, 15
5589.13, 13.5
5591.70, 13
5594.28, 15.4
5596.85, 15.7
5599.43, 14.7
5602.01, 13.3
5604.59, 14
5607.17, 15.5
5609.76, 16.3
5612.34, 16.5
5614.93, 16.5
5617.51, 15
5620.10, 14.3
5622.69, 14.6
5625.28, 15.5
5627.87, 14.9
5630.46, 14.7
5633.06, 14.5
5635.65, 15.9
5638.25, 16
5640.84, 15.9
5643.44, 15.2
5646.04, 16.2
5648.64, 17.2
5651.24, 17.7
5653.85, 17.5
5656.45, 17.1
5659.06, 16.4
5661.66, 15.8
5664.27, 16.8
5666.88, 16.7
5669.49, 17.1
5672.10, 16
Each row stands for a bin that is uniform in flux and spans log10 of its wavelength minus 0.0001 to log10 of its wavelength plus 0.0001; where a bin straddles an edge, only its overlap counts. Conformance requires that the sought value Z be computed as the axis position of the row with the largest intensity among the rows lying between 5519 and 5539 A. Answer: 5525.15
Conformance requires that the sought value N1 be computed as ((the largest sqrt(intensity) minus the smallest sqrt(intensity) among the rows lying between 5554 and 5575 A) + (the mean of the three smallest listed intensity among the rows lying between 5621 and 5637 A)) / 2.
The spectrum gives 7.43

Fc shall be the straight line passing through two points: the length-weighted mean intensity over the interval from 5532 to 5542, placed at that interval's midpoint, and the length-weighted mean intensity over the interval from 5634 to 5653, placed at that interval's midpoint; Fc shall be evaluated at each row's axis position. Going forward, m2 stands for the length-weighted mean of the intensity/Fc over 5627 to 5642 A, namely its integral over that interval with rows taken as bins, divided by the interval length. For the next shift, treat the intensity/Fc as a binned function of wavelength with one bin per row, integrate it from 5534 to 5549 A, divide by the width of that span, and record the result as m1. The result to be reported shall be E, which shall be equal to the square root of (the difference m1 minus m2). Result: 0.23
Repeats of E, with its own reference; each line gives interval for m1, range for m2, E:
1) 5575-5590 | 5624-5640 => 0.26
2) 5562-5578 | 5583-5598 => 0.30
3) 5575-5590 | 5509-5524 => 0.29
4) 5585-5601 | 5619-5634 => 0.04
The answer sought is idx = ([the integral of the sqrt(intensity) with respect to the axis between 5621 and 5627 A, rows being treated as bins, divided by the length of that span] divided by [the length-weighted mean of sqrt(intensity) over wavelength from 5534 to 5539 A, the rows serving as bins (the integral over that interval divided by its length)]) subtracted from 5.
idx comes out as 4.02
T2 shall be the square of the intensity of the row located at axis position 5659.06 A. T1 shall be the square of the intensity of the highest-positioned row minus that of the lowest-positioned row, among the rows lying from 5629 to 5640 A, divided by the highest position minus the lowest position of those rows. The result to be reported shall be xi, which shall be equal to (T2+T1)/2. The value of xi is 137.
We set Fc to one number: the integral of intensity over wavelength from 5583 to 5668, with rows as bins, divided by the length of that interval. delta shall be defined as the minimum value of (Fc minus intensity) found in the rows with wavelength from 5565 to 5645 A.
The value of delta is -1.94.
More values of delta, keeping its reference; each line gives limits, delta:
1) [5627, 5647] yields -0.64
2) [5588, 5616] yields -0.94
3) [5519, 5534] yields -0.44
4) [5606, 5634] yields -0.94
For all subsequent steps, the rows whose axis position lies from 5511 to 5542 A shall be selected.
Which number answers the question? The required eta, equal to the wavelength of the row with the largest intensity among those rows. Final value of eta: 5525.15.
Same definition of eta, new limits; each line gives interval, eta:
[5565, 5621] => 5576.27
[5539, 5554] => 5553.21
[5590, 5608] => 5596.85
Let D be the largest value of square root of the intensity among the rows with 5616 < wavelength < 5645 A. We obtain 4.00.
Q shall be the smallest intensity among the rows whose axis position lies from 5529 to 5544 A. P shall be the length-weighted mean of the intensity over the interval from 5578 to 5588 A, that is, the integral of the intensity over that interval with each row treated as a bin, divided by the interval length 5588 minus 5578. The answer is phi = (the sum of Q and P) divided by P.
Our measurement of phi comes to 1.94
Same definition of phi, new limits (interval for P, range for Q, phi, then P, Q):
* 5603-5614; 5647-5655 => 2.11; 15.5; 17.2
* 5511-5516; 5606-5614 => 2.12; 13.9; 15.5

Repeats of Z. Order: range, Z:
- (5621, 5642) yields 5638.25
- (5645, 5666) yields 5651.24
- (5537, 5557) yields 5555.77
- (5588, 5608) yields 5596.85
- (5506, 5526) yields 5525.15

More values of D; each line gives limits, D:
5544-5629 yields 4.18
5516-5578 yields 4.18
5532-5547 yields 3.97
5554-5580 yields 4.18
